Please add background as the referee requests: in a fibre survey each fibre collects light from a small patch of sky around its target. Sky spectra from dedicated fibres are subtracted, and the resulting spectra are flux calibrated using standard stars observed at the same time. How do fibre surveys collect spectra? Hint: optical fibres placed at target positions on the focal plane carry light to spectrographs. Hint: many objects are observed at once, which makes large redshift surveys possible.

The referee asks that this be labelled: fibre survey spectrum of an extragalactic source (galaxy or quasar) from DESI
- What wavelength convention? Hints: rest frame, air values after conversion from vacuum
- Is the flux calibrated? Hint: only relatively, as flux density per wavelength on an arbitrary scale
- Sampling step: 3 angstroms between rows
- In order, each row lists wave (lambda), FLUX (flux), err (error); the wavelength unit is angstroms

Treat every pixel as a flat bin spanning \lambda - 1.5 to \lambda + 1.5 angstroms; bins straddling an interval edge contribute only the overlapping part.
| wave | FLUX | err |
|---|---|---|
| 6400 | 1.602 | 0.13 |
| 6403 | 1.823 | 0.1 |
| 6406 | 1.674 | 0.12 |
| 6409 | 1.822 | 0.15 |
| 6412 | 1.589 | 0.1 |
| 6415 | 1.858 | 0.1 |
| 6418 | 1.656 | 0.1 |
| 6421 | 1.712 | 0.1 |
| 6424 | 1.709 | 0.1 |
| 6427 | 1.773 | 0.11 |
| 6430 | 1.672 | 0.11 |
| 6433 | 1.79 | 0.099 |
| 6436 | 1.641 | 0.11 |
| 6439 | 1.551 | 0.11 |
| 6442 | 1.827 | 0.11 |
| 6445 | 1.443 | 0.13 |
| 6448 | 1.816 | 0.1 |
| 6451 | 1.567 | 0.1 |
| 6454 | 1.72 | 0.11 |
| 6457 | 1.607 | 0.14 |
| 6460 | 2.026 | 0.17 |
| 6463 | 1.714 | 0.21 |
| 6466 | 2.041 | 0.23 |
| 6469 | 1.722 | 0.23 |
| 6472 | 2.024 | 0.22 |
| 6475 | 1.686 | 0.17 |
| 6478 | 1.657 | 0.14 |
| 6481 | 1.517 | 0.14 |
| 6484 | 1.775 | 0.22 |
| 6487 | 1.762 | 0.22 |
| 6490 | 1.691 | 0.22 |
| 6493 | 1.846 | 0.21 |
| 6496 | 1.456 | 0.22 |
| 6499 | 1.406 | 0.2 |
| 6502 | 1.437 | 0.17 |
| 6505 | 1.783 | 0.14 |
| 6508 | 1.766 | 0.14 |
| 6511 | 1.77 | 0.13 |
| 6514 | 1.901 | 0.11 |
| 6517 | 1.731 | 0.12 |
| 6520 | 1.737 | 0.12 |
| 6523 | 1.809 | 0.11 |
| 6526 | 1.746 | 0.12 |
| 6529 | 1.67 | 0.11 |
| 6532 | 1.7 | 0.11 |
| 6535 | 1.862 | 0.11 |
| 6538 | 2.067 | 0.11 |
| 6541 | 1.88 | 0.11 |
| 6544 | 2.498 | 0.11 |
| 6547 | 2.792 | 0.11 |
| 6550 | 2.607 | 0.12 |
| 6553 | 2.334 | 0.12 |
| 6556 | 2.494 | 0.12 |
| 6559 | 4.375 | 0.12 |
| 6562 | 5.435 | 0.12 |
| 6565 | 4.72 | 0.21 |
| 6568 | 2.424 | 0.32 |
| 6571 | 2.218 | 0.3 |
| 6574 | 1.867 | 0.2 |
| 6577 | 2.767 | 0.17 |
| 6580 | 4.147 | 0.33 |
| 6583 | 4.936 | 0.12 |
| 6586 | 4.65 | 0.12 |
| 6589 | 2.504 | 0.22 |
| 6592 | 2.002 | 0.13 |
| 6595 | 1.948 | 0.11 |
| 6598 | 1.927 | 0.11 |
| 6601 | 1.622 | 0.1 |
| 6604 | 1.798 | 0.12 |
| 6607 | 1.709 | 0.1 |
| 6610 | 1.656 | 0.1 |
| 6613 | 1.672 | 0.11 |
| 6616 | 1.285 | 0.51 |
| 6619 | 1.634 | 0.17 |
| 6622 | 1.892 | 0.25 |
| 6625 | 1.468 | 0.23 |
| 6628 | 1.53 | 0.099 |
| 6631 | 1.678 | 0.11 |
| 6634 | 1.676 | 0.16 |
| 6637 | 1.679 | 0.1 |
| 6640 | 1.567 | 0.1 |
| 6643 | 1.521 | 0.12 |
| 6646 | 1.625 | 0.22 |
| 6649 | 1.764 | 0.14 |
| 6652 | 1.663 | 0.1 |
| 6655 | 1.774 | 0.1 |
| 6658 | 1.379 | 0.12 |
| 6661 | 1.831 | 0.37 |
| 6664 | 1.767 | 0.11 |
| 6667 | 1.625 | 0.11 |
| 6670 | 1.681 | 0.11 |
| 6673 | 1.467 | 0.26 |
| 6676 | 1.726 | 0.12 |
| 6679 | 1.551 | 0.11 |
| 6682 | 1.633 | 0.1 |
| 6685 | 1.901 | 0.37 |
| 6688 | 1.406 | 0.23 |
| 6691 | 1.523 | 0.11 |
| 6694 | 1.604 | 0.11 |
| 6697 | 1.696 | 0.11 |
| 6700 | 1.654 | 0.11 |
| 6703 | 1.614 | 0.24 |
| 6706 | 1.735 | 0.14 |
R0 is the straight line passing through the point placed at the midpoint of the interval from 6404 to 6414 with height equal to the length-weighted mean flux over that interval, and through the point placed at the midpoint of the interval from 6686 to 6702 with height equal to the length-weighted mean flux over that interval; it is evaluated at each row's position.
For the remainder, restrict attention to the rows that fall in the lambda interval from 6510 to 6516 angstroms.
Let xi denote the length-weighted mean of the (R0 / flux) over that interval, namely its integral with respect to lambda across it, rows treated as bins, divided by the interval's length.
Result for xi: 0.91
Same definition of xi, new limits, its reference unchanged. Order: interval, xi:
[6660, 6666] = 0.90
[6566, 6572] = 0.68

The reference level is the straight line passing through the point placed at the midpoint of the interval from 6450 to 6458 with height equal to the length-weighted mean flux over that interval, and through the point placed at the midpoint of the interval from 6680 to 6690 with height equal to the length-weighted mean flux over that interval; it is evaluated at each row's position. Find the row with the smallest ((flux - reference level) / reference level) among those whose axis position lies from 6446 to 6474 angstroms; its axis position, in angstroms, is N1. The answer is 6451 angstroms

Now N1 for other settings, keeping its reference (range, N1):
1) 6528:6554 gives 6529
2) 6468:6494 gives 6481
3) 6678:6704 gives 6688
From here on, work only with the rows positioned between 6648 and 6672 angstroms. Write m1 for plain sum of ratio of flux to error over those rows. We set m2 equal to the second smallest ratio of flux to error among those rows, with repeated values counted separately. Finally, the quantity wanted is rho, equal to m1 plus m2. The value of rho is 121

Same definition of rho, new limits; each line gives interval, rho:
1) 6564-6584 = 124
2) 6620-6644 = 108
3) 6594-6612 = 116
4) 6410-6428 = 117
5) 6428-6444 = 94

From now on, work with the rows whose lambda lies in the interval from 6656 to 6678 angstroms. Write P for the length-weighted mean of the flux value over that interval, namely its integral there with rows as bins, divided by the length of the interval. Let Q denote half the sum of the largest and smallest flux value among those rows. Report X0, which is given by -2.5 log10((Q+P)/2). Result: -0.5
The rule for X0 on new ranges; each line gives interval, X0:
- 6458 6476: -0.7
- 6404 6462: -0.6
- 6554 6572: -1.4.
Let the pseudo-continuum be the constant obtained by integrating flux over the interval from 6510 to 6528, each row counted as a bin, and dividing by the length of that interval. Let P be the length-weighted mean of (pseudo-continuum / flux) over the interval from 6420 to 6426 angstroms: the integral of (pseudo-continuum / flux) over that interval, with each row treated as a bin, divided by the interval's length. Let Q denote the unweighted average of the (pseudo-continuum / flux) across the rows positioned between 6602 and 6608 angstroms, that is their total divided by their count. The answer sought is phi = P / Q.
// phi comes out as 1.02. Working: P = 1.04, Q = 1.02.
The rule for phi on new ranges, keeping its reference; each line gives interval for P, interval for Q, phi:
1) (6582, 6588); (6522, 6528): 0.40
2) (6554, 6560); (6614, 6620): 0.48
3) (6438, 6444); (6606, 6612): 1.01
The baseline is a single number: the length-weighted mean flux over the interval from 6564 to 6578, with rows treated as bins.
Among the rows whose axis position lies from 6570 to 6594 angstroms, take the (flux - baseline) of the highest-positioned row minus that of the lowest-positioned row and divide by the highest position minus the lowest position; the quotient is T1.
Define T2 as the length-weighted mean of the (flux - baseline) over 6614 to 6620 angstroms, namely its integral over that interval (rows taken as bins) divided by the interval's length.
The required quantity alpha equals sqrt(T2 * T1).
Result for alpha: 0.11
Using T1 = -0.01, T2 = -1.27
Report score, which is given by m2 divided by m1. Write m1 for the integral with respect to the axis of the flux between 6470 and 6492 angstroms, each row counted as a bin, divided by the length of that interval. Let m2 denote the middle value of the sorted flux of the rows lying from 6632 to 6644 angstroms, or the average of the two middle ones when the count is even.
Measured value 0.94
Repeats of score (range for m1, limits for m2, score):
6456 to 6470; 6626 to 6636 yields 0.91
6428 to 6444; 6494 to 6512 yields 0.95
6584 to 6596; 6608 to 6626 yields 0.57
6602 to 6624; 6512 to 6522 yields 1.05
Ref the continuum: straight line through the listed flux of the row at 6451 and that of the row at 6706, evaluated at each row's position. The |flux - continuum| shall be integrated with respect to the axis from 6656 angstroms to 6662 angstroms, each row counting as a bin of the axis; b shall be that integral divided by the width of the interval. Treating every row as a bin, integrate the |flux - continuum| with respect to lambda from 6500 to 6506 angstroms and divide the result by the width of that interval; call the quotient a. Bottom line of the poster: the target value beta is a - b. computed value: -0.05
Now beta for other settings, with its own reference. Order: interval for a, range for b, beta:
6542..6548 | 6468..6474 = 0.65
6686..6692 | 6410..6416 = 0.08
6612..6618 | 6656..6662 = -0.02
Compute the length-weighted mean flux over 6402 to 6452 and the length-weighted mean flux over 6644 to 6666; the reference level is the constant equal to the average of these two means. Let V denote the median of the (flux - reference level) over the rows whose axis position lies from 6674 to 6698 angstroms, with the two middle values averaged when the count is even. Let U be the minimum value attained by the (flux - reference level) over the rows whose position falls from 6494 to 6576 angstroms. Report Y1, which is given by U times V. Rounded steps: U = -0.29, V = -0.07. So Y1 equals 0.02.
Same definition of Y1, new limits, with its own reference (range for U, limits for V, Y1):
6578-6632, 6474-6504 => 0.01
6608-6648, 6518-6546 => -0.05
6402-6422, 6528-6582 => -0.08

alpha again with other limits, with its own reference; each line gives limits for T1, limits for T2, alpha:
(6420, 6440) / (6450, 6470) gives 0.09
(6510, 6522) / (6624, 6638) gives 0.06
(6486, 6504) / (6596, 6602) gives 0.14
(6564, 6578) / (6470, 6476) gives 0.38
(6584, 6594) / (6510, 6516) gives 0.63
